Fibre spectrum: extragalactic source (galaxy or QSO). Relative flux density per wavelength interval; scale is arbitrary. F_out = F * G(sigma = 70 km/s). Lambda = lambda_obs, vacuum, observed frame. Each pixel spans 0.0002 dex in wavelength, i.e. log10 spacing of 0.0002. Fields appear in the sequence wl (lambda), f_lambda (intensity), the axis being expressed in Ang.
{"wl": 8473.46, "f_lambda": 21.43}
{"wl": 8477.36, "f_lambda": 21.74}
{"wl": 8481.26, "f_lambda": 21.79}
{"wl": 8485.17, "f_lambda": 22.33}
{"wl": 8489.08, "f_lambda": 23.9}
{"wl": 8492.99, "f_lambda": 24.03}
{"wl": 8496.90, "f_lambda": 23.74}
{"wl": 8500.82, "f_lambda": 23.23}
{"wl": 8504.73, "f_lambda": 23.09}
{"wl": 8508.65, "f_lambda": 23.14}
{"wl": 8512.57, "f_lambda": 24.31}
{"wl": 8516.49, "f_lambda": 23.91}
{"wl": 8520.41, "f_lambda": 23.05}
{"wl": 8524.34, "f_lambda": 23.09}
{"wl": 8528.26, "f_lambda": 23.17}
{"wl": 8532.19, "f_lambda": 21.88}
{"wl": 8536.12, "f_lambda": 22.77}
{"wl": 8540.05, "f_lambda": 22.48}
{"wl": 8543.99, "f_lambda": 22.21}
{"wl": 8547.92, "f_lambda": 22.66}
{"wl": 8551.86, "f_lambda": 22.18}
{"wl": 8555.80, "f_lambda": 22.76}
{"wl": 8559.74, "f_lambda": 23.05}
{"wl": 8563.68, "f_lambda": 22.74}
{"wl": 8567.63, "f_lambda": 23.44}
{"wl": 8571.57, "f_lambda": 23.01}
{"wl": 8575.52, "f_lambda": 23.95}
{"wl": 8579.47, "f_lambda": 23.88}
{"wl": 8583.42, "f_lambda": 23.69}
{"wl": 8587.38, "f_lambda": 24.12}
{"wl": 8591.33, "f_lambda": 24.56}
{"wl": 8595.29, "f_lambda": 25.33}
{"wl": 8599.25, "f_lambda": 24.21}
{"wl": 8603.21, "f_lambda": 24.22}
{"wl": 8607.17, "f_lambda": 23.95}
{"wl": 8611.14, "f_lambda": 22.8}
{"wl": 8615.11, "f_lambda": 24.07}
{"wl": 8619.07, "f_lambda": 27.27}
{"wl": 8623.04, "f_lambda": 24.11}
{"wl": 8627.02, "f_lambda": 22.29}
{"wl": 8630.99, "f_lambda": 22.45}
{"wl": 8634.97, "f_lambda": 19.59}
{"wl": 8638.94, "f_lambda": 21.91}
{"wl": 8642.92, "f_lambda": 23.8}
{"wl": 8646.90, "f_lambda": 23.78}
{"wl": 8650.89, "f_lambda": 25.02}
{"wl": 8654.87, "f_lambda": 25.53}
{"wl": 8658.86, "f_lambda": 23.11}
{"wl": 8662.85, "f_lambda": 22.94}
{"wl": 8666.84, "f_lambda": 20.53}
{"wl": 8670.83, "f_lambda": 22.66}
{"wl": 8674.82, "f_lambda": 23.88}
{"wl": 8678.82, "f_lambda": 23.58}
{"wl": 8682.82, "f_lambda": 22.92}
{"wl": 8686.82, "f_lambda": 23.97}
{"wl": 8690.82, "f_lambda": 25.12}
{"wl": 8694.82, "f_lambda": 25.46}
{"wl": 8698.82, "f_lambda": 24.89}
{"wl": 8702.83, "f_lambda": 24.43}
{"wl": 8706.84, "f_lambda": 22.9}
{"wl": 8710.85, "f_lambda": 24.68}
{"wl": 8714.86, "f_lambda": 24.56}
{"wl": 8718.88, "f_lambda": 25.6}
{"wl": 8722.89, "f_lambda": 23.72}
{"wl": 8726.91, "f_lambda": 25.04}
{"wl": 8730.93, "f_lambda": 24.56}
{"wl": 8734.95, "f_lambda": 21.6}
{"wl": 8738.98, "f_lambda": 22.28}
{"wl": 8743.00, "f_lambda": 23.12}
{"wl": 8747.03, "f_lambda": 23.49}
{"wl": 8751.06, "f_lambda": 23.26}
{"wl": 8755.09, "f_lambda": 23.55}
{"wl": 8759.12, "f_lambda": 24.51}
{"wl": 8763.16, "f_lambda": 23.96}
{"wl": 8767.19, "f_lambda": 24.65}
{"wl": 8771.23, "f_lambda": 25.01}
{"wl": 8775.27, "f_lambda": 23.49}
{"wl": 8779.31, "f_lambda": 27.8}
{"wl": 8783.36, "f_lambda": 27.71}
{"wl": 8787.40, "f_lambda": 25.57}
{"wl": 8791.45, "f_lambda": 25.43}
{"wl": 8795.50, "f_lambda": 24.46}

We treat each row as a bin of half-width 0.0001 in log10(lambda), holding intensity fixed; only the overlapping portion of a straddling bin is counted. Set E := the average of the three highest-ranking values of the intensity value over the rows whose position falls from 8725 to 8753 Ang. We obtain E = 24.4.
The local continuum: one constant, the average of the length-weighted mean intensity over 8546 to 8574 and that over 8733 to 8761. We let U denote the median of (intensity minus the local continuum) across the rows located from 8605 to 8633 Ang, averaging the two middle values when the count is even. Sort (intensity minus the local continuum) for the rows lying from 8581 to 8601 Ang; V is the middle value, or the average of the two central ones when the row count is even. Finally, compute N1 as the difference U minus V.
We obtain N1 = -0.26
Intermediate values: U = 1.0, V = 1.23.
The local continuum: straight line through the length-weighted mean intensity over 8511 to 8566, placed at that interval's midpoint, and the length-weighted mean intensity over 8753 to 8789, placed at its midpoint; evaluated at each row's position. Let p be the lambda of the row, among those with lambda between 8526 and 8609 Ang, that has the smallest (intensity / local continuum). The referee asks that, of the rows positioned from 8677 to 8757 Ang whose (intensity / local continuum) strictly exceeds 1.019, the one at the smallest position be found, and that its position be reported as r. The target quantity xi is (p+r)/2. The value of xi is 8611.5 Ang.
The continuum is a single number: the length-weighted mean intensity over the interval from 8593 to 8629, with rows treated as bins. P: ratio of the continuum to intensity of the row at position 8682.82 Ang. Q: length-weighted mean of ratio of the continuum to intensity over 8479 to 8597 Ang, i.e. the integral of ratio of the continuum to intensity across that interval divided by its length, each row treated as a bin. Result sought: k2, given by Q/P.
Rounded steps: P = 1.06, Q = 1.04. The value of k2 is 0.99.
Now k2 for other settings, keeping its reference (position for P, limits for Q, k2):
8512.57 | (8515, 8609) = 1.04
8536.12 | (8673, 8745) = 0.95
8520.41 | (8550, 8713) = 0.98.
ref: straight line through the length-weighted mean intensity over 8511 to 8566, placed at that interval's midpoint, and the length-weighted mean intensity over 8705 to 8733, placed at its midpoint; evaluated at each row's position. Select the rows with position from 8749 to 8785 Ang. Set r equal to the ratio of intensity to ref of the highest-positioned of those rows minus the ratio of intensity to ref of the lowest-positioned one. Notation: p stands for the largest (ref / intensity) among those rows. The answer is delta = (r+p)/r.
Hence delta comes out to 7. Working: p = 1.06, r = 0.17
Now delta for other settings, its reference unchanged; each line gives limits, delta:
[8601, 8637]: -5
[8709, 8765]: -23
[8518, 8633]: -15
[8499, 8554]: -15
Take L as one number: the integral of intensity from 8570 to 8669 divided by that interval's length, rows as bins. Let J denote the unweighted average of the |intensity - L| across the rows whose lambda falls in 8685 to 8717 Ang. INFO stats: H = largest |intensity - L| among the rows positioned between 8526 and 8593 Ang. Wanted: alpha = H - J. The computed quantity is 0.65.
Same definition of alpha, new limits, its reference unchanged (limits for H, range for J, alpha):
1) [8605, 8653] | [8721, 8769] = 3.25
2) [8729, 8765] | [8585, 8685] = 0.87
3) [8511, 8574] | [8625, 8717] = 0.56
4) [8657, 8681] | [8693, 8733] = 1.95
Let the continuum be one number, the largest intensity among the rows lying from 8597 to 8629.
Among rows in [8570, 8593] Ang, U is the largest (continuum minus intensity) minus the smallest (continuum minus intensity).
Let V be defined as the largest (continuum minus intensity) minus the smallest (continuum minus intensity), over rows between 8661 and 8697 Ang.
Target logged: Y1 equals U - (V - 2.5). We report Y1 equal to -0.9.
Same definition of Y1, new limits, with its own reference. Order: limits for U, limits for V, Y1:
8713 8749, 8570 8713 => -1.2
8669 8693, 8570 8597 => 2.6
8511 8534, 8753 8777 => 3.4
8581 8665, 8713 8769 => 6.2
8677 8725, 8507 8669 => -2.5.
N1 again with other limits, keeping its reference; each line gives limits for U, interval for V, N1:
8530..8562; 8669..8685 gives -0.68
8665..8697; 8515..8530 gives 0.60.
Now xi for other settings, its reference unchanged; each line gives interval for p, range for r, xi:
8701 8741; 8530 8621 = 8655.2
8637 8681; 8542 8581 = 8621.2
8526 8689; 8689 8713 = 8662.9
